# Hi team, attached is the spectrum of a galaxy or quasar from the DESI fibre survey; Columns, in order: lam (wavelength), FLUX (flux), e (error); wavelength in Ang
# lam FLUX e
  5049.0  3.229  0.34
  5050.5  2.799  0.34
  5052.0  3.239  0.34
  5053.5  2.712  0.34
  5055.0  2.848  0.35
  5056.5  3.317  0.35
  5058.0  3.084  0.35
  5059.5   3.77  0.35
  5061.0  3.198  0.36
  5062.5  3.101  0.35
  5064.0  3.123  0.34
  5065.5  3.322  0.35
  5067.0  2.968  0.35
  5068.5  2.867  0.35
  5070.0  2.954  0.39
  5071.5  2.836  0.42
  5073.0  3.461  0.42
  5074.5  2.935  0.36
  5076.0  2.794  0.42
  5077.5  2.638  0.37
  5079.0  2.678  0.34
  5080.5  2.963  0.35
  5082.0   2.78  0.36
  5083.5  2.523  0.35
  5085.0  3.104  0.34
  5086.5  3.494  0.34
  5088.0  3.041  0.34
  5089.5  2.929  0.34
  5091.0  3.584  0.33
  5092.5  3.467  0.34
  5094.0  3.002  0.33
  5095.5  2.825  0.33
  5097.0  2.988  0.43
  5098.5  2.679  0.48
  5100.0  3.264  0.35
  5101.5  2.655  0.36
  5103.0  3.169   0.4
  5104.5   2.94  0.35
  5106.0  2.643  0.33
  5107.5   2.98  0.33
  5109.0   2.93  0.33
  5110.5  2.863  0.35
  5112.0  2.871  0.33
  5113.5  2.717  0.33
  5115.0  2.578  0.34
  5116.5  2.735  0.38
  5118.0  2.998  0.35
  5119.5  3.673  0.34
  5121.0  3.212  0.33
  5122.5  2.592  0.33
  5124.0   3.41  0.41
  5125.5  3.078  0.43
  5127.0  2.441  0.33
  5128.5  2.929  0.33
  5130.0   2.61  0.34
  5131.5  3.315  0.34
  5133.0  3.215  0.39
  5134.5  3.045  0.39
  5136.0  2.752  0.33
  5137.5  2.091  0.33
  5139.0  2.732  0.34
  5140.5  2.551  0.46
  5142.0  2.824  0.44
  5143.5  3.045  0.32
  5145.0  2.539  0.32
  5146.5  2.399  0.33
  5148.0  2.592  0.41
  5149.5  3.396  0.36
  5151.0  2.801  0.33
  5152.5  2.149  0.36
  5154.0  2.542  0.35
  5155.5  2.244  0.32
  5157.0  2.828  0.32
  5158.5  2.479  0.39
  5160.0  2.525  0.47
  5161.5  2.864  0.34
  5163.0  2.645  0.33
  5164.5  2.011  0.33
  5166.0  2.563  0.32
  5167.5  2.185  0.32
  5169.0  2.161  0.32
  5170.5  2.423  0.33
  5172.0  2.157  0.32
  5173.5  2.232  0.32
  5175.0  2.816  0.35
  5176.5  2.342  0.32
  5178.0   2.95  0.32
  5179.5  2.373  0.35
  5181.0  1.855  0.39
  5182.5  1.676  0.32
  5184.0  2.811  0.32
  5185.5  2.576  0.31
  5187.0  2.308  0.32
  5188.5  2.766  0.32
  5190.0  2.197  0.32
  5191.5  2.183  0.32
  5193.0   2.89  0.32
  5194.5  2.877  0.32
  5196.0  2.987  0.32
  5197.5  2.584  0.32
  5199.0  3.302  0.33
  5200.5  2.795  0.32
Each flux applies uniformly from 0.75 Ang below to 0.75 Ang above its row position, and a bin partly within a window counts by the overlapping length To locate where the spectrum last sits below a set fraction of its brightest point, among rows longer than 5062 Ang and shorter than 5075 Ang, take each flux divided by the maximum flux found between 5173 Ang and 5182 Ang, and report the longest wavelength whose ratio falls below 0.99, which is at 5071.5 Ang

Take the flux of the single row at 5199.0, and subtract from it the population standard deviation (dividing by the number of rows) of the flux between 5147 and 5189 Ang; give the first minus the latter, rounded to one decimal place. 2.9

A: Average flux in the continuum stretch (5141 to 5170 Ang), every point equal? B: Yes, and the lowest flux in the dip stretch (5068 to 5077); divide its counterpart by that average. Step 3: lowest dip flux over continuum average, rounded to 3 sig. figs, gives 1.09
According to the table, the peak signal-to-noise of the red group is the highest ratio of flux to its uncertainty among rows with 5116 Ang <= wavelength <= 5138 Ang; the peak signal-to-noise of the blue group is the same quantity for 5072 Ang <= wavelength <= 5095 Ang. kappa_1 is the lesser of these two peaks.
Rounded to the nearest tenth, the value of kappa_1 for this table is 10.8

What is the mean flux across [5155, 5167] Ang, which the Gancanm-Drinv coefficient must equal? 2.52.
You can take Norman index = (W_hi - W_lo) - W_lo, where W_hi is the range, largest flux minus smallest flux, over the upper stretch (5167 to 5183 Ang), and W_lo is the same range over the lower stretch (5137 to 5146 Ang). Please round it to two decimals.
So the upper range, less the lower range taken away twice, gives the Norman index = -0.63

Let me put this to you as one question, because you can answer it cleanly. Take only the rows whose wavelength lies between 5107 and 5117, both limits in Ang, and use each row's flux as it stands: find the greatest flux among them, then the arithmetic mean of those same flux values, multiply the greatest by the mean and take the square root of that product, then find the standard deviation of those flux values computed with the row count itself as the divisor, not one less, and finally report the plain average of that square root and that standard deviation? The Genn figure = 1.51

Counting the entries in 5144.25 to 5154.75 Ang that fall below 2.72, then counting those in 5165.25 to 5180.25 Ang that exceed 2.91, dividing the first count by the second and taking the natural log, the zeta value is 1.61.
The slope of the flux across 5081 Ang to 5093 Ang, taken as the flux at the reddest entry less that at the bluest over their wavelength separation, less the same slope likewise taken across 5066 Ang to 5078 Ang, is 0.10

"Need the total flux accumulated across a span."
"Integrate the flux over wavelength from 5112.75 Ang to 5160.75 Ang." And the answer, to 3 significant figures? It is 134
